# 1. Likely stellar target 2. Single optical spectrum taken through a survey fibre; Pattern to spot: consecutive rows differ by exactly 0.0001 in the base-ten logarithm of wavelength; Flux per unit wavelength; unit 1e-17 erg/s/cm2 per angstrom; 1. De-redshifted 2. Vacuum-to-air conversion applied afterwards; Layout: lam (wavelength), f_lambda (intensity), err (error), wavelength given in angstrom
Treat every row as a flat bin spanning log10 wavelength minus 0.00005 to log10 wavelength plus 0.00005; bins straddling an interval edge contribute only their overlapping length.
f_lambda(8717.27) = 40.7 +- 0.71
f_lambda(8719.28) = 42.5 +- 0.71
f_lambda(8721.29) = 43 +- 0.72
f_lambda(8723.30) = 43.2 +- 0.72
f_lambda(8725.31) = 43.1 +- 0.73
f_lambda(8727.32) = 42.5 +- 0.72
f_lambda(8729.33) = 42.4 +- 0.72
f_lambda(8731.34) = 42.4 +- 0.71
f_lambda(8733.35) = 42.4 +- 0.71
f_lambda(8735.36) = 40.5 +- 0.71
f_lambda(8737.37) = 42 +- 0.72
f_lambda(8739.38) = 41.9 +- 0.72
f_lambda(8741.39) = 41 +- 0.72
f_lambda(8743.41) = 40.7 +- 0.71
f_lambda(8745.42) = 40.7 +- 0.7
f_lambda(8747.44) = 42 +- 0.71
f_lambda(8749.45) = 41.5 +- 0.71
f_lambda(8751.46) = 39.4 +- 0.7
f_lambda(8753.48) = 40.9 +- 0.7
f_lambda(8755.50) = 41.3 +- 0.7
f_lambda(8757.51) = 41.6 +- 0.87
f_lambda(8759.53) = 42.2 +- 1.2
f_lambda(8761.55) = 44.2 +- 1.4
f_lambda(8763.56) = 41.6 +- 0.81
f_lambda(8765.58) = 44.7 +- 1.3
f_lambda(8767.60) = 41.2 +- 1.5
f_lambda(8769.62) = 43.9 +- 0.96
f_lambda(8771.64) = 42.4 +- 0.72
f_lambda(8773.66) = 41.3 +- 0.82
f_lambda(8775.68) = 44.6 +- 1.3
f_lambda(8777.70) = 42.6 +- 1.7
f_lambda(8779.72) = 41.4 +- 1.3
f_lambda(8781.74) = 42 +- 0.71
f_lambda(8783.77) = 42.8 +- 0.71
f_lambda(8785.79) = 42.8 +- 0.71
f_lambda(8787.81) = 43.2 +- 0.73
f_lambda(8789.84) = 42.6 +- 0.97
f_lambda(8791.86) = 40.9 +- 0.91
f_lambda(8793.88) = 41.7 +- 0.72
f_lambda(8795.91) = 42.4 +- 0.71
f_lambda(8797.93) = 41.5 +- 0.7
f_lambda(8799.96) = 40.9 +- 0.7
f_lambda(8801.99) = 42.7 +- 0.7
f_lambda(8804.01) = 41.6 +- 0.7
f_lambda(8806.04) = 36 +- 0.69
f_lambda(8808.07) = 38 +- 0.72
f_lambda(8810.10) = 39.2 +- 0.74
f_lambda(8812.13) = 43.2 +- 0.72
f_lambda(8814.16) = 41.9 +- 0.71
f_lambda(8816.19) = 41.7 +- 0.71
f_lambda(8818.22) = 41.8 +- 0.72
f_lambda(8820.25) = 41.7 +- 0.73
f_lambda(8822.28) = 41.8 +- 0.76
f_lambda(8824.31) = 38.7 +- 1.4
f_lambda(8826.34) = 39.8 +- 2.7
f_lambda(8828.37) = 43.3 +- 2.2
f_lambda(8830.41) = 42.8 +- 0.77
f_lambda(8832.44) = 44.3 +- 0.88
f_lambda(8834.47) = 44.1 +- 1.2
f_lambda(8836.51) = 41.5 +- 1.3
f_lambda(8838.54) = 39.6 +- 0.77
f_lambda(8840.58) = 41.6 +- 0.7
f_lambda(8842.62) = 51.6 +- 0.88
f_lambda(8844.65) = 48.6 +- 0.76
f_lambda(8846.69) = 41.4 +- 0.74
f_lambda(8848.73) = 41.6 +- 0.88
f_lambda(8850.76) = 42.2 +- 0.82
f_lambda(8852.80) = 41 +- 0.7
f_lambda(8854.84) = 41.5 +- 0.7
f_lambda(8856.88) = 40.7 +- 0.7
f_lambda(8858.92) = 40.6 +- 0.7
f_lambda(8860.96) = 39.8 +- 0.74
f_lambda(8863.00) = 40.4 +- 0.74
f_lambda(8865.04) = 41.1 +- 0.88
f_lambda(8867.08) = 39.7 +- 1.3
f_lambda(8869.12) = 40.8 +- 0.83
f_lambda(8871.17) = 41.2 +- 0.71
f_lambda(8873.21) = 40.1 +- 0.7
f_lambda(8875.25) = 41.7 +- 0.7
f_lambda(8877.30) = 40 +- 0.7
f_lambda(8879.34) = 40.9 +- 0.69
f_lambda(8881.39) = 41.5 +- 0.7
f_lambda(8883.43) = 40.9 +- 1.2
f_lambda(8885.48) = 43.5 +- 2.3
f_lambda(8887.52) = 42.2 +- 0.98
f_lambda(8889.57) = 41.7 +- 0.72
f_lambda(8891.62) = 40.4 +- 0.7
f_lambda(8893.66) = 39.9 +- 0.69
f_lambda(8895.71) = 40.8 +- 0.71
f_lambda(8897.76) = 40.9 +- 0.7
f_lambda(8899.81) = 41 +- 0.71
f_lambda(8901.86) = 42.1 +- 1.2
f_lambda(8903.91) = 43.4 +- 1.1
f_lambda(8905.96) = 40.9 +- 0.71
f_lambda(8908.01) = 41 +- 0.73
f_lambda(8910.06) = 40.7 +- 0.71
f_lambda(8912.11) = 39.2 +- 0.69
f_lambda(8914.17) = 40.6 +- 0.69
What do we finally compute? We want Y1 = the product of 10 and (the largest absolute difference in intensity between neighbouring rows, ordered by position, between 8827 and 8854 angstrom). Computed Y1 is 100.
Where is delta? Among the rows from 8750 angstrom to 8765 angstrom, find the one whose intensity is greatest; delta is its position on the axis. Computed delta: 8761.55 angstrom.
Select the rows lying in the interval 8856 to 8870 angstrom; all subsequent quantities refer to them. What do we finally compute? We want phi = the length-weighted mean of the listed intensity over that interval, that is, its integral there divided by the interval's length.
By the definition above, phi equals 40.5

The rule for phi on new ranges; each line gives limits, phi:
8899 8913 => 41.2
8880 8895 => 41.4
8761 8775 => 42.8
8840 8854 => 44.0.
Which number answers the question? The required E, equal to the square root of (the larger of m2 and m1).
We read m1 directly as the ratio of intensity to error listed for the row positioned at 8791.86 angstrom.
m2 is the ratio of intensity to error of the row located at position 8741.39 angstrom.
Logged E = 7.55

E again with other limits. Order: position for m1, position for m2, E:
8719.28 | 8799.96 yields 7.74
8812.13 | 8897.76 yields 7.75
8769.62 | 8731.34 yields 7.73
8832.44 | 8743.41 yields 7.57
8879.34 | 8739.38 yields 7.70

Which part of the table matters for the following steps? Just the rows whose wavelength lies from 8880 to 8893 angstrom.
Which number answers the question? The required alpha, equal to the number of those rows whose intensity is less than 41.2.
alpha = 2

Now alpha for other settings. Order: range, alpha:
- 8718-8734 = 0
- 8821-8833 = 2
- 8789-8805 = 2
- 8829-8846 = 1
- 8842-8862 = 4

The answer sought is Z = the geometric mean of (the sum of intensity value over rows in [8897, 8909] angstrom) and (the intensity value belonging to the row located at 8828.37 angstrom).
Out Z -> 104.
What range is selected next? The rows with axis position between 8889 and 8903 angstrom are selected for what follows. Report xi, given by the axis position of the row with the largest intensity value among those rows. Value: 8901.86 angstrom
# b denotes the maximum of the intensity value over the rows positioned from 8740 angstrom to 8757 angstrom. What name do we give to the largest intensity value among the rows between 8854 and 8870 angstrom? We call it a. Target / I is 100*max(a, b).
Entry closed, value 4200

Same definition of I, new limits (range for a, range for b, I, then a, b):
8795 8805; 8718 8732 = 4320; 42.7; 43.2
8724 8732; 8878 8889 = 4350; 43.1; 43.5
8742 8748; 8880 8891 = 4350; 42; 43.5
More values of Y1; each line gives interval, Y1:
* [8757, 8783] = 35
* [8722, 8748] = 19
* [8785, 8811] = 56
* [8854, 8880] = 17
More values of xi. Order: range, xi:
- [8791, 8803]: 8801.99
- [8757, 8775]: 8765.58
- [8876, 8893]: 8885.48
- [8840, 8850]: 8842.62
